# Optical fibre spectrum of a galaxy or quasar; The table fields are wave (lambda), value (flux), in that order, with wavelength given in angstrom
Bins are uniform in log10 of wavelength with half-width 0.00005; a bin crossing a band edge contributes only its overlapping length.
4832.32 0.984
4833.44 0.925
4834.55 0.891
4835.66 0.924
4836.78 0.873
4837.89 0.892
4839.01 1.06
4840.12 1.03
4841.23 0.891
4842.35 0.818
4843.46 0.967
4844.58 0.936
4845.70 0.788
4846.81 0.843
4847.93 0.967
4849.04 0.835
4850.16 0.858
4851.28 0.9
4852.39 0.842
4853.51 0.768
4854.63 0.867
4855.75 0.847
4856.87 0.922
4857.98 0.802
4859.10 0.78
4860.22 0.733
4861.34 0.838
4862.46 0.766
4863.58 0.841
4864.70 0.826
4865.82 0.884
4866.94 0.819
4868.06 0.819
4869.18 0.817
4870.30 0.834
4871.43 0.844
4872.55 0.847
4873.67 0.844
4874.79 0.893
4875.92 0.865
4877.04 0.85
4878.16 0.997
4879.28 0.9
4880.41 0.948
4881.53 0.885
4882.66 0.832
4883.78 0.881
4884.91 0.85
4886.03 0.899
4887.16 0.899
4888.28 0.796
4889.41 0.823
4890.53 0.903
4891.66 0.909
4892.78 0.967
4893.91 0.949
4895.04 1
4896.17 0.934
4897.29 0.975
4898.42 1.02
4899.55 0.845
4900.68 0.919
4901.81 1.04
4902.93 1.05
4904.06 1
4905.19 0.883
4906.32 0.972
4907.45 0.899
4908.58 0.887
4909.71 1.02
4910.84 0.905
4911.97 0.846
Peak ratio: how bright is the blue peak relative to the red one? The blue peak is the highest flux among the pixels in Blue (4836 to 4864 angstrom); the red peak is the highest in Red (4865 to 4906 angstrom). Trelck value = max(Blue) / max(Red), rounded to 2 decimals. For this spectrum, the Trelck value 1.01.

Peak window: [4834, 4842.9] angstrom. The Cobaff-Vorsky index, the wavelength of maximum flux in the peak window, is 4839.01 angstrom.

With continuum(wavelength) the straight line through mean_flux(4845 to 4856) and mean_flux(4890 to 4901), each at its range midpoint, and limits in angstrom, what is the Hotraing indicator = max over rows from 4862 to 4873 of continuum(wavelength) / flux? 1.14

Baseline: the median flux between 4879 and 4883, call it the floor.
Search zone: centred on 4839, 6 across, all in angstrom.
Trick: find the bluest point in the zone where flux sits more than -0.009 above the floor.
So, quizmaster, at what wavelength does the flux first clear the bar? 4837.89 angstrom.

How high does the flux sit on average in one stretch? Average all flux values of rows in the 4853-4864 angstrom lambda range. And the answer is 0.82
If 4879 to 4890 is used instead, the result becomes 0.87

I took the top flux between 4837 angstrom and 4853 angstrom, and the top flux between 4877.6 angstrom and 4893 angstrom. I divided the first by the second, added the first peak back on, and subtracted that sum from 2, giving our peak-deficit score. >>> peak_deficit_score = -0.12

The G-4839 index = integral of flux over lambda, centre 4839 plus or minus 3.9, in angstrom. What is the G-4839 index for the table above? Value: 7.23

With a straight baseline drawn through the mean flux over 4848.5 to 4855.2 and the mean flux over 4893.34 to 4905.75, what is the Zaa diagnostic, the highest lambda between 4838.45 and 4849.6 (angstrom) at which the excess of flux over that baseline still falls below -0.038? 4845.70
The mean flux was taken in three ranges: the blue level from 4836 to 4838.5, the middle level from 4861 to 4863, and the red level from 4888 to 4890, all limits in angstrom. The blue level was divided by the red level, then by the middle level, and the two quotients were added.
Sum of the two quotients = 2.2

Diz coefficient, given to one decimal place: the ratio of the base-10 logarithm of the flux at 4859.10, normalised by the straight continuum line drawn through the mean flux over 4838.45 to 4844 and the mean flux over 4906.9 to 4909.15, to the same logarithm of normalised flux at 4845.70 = 1.0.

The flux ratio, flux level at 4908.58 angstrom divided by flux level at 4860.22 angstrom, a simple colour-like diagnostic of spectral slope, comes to 1.21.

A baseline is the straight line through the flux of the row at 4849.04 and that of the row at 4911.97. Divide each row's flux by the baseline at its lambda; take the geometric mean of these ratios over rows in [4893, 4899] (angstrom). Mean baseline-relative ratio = 1.16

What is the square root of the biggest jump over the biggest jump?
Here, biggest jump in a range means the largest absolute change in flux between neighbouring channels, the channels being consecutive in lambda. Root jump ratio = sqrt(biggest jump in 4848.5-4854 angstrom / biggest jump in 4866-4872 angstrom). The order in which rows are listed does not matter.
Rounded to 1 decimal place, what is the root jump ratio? 2.1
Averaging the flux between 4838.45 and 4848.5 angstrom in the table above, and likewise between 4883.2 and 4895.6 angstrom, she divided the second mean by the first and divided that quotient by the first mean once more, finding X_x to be 1.06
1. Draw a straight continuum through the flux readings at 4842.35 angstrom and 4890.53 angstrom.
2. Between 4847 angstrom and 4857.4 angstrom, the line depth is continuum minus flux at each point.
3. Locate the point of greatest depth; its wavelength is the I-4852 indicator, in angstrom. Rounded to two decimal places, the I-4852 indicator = 4853.51 angstrom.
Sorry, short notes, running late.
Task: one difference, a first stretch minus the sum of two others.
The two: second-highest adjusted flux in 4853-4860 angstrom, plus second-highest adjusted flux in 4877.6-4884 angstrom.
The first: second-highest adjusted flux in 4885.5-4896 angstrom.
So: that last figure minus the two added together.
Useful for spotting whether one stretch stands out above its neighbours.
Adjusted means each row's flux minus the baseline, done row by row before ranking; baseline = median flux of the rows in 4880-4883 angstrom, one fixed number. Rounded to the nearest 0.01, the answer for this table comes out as 0.04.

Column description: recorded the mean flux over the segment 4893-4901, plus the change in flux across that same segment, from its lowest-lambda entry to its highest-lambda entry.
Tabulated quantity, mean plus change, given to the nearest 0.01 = 0.92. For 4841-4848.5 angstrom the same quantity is 0.96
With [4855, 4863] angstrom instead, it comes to 0.73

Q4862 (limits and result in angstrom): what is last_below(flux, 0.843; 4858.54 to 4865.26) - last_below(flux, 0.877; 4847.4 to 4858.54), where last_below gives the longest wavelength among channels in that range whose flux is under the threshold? 6.7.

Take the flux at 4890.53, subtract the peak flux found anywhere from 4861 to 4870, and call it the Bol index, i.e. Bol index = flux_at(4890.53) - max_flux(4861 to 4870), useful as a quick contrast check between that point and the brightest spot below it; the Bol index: 0.02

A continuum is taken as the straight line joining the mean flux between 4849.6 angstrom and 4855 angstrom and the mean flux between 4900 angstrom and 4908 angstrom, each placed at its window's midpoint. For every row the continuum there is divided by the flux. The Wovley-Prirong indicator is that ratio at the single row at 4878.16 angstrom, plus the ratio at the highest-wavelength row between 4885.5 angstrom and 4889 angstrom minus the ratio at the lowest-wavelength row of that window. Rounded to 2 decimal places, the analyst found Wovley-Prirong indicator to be 1.05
